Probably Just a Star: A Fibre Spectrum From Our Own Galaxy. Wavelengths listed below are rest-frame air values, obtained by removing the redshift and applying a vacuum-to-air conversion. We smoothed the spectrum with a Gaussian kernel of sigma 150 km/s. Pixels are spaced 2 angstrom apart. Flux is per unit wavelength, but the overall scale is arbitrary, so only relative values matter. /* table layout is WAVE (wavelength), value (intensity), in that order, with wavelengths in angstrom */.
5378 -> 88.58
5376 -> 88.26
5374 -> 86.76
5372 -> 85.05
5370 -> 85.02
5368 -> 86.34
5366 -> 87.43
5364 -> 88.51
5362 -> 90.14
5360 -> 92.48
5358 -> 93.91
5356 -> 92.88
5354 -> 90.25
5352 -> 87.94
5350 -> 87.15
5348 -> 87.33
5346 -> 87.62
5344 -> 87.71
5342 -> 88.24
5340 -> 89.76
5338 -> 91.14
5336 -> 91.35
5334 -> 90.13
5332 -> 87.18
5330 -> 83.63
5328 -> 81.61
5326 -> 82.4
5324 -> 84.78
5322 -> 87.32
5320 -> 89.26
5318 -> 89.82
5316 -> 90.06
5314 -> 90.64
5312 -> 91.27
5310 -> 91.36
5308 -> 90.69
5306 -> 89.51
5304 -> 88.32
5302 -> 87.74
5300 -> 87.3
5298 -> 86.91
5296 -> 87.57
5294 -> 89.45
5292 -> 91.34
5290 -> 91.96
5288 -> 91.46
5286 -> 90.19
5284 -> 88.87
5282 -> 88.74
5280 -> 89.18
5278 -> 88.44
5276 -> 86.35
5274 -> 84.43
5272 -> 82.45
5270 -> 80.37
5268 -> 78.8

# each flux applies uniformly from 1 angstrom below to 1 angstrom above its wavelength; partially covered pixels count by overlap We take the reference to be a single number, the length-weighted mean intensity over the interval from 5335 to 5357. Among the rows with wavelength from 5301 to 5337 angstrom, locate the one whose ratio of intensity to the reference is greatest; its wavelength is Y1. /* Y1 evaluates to 5310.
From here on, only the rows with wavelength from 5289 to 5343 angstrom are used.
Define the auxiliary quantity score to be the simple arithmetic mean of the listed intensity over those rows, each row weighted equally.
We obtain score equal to 88.5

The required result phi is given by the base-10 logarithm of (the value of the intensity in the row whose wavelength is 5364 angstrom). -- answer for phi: 1.95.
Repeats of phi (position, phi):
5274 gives 1.93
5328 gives 1.91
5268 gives 1.90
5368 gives 1.94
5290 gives 1.96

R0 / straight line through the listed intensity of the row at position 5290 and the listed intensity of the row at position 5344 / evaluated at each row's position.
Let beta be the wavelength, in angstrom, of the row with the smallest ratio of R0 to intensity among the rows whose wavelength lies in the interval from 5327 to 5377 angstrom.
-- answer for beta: 5358 angstrom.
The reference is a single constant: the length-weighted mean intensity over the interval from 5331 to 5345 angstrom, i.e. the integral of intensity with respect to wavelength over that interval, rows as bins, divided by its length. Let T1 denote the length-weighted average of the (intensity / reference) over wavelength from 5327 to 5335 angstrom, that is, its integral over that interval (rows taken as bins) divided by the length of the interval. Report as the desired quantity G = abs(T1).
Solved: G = 0.96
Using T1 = 0.96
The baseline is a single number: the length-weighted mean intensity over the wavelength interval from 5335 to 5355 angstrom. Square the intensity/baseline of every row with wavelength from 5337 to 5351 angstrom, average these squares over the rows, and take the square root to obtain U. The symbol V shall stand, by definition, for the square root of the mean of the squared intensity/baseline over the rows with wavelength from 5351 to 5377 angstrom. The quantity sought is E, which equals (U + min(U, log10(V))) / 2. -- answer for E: 0.498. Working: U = 1.00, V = 1.00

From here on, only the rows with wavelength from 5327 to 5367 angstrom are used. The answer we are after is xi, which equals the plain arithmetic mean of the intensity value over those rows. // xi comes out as 88.8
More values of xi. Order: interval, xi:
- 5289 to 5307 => 88.9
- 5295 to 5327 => 88.4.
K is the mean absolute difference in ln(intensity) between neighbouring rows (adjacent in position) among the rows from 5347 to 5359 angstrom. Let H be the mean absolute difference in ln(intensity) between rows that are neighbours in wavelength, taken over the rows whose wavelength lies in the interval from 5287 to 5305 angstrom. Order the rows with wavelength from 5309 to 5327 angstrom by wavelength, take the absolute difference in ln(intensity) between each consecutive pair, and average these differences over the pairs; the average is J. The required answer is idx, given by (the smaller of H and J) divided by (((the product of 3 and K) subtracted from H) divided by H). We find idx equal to -0.0026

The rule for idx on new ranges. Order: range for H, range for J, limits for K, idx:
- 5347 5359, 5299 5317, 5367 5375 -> -0.0056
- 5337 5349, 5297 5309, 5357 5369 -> -0.0017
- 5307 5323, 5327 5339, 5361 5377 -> -0.0017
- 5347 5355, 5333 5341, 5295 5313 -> -0.0133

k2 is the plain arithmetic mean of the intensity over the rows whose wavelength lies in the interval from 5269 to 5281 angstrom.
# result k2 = 85.2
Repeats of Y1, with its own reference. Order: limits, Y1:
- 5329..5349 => 5336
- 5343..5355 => 5354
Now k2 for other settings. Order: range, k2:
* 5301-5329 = 88.2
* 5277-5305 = 89.1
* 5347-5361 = 90.3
